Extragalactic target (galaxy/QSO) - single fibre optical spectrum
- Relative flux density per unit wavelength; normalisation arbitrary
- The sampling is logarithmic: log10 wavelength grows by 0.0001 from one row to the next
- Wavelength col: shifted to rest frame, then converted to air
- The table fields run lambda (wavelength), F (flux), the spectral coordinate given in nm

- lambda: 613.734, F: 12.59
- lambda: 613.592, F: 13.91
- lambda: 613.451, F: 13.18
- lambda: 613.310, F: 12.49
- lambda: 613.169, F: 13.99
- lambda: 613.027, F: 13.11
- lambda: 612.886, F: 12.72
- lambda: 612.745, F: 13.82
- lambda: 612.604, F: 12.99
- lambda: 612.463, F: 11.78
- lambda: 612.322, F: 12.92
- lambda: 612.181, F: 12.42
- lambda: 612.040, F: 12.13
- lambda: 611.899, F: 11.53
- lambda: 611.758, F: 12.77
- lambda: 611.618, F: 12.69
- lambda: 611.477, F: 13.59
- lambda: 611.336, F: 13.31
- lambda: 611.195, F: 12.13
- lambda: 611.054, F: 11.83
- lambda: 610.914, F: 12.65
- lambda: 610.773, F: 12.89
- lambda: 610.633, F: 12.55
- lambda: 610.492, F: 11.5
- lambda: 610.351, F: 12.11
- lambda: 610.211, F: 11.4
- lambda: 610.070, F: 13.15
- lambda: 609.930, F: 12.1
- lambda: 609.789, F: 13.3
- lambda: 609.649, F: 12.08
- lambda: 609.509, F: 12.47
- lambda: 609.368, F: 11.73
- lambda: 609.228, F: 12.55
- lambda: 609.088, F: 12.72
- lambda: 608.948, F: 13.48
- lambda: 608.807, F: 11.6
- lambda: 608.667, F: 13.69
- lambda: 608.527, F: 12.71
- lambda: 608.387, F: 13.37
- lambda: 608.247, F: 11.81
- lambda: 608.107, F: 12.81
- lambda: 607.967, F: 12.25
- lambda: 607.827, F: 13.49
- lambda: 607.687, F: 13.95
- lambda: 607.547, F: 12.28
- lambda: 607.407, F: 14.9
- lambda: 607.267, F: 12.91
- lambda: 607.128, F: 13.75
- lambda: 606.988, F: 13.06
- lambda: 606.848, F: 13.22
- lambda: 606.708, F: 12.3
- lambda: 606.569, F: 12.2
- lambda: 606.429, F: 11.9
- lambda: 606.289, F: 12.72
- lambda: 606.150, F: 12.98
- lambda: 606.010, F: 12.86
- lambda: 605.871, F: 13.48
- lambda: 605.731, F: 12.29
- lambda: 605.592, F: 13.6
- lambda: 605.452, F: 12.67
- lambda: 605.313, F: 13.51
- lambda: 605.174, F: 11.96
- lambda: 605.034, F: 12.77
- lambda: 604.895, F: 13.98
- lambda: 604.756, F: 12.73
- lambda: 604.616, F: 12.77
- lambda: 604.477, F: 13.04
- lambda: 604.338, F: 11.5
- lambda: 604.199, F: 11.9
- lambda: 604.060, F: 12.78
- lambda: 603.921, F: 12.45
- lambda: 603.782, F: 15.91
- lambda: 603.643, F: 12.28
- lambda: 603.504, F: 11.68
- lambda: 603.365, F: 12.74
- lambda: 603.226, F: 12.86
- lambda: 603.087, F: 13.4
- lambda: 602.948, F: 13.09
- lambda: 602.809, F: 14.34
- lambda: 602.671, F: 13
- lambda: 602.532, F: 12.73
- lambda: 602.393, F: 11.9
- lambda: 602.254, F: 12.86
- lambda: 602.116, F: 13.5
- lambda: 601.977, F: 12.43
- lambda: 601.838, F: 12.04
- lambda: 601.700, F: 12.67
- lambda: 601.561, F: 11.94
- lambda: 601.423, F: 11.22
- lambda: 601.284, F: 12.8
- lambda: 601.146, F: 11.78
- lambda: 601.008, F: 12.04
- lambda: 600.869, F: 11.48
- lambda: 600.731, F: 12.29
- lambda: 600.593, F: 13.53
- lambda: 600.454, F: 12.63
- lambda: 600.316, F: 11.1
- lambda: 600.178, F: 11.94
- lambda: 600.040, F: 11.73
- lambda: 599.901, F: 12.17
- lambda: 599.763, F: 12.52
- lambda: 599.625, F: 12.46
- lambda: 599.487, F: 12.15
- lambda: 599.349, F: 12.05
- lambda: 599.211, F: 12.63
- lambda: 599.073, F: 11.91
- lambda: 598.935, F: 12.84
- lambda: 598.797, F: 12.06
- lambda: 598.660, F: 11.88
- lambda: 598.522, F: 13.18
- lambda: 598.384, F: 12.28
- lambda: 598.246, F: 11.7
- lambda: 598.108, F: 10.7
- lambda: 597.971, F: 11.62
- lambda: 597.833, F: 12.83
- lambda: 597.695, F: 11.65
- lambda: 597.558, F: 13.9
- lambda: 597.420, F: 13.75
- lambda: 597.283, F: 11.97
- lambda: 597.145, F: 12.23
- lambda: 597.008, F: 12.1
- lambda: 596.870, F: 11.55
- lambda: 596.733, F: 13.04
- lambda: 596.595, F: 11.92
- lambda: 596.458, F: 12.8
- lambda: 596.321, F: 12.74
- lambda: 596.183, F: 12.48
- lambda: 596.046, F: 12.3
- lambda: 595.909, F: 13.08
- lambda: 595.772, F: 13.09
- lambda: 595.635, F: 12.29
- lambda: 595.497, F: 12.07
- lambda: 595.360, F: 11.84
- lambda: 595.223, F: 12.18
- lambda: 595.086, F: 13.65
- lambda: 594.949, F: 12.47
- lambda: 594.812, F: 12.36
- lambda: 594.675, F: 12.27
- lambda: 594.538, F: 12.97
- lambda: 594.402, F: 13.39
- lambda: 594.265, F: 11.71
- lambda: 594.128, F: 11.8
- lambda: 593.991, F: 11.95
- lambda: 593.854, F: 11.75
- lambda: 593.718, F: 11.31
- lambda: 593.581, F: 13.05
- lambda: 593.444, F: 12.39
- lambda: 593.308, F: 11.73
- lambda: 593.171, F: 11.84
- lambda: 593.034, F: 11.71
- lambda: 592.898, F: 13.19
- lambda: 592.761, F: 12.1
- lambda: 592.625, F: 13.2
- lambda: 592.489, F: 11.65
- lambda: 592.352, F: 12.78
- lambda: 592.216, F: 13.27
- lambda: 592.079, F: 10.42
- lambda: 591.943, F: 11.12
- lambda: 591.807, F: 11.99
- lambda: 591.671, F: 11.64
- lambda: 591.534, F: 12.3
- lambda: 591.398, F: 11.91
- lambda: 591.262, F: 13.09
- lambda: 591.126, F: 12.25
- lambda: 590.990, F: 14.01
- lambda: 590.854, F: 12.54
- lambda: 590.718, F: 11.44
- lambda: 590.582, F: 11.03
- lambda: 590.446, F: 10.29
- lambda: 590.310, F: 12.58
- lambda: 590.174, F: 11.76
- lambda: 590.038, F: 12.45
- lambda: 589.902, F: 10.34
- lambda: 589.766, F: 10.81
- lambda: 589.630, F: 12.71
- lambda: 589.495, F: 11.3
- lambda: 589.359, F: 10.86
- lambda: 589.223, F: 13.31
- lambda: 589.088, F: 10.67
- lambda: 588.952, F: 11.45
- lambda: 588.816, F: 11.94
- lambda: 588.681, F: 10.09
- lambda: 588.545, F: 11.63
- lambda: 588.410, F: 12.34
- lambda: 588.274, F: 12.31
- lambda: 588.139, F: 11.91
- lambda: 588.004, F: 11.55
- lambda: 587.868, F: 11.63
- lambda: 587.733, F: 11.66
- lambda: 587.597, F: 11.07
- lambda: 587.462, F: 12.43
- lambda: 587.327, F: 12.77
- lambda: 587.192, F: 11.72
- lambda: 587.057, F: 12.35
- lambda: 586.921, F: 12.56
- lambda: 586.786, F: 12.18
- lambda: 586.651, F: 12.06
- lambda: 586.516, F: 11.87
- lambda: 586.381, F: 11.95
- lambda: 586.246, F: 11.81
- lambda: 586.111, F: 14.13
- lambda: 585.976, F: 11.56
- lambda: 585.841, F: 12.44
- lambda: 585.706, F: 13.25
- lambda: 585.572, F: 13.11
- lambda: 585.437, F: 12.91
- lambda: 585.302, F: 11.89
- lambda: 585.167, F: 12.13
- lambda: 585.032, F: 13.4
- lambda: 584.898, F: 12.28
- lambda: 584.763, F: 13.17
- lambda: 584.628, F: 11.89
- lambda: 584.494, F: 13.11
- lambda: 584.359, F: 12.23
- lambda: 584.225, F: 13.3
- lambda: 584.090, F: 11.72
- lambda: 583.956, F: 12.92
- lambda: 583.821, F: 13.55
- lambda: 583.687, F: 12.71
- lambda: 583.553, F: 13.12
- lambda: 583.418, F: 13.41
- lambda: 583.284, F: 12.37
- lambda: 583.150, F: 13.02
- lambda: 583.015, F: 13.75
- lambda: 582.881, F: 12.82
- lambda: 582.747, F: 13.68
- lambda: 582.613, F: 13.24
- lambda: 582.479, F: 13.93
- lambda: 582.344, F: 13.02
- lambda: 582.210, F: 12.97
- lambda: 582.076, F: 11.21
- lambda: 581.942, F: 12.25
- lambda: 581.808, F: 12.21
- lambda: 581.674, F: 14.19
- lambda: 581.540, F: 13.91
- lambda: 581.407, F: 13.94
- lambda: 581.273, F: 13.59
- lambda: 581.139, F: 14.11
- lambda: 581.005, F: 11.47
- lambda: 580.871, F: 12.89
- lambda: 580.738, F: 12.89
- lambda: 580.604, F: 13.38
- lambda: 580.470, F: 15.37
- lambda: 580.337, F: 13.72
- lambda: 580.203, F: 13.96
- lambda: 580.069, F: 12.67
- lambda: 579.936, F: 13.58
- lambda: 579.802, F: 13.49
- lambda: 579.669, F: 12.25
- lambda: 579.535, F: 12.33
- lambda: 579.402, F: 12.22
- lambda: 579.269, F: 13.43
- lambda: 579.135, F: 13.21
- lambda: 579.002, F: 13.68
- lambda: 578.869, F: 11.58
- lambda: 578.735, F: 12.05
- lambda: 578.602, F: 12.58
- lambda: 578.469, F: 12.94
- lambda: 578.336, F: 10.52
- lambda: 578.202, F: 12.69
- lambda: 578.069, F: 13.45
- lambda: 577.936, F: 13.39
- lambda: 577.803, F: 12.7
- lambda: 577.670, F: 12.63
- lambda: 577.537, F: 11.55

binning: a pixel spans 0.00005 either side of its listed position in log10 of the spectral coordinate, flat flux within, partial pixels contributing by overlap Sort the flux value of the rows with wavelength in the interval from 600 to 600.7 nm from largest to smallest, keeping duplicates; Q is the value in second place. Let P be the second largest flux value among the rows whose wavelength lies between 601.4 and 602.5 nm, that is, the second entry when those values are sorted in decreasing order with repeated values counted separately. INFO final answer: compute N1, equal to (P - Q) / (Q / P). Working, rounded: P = 12.86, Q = 12.63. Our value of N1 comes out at 0.2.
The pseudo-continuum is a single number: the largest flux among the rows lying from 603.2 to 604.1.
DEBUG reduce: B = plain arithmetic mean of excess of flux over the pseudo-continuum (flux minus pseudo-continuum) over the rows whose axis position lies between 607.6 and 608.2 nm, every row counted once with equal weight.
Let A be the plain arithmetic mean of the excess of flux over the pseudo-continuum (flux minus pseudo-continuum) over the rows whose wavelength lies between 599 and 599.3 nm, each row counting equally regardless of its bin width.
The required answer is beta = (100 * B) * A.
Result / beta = 1014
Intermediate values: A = -3.6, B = -2.8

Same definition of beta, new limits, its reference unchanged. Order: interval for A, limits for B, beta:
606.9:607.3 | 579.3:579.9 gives 891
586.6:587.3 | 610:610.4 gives 1379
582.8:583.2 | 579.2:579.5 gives 837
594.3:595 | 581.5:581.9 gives 796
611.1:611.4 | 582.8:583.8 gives 919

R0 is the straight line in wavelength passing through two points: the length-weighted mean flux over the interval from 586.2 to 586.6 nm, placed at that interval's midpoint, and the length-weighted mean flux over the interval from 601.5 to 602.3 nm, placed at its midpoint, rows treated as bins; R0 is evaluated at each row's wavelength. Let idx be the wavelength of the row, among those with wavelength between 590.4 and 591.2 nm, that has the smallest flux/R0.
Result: 590.446 nm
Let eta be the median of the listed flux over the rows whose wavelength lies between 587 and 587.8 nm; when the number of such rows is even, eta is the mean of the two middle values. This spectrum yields 12.0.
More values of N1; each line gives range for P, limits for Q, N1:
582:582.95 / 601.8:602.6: 0.9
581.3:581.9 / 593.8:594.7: 1.0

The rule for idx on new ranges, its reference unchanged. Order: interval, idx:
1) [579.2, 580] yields 579.402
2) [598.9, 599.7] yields 599.073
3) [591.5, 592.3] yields 592.079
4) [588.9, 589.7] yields 589.088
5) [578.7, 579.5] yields 578.869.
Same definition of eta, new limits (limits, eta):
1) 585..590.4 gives 11.9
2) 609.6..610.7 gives 12.1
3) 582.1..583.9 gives 13.1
